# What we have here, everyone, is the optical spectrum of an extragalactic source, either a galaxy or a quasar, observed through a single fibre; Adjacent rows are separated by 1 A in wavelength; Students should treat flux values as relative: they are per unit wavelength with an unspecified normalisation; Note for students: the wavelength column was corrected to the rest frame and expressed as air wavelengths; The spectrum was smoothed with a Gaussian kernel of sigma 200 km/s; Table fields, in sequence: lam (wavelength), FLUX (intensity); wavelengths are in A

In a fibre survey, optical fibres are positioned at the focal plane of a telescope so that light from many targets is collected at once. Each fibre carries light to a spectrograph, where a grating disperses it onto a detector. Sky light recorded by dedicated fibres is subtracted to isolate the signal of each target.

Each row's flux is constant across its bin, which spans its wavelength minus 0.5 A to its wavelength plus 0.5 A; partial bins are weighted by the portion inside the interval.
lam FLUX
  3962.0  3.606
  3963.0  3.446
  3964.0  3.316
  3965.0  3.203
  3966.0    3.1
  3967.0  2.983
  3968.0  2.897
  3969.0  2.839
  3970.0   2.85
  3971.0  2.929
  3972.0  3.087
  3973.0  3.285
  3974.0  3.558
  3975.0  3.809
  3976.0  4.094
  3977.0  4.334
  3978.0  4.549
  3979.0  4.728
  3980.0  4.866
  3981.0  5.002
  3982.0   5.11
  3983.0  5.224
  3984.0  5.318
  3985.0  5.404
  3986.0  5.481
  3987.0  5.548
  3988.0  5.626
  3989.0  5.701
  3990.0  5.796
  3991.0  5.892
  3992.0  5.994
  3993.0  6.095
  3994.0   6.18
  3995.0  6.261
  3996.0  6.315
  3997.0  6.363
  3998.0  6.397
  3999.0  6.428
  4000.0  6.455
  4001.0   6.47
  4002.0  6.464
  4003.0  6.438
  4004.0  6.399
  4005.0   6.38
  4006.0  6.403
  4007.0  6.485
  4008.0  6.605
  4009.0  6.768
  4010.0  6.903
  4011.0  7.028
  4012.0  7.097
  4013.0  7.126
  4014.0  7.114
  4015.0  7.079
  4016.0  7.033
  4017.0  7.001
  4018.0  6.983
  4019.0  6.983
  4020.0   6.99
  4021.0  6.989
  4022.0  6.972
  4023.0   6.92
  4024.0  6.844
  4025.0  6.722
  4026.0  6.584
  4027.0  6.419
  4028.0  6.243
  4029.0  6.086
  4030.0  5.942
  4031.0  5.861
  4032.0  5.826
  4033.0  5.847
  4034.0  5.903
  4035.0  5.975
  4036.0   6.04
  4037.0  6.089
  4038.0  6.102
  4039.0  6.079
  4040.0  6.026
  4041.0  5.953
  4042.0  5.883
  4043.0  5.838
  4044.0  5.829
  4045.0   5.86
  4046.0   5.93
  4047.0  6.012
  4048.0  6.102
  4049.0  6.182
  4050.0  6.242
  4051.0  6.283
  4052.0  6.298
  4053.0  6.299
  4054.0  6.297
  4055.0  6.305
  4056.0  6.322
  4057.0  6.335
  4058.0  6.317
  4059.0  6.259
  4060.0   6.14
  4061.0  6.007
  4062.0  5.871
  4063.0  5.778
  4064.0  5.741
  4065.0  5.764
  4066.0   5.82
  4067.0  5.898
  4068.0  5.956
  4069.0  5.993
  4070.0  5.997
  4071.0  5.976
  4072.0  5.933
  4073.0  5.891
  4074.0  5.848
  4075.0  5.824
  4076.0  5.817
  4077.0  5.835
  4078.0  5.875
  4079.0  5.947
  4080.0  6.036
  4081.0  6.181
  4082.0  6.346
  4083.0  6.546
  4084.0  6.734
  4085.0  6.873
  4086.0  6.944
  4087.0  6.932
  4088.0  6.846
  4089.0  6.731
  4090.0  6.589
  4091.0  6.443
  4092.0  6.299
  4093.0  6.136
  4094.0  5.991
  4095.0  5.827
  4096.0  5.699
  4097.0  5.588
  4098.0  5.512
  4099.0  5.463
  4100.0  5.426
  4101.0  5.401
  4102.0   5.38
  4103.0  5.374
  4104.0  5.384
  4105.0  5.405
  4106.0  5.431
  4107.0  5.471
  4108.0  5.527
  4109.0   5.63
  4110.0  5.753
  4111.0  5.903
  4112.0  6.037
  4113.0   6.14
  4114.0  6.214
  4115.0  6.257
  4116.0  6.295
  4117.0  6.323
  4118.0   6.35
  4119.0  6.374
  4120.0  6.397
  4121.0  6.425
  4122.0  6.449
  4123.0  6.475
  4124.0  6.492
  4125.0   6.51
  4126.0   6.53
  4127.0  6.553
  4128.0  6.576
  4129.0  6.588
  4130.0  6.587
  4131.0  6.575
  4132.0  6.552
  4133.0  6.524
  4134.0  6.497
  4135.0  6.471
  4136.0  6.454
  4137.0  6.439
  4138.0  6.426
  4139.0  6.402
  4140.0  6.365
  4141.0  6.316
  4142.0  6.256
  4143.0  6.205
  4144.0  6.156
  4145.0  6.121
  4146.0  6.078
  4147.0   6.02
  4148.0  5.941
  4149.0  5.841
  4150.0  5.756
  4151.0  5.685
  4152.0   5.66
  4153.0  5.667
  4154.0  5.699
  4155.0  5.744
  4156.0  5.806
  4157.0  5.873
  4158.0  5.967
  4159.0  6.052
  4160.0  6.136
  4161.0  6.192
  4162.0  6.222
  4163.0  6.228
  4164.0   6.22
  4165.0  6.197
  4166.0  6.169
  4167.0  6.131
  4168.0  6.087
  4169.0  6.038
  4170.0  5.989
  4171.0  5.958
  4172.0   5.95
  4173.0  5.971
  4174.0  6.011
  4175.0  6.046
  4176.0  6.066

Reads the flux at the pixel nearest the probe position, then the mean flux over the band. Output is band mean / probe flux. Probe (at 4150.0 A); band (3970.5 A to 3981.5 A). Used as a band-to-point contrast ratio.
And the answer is 0.70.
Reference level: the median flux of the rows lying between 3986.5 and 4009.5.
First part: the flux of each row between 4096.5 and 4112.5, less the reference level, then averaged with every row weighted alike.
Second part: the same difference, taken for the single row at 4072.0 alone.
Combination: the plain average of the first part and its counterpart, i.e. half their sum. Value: -0.64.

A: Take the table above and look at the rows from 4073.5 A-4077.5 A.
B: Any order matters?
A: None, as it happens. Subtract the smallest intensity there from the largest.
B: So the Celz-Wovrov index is 0.03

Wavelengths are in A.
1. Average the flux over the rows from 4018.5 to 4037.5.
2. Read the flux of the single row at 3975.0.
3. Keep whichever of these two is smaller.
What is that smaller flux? 3.8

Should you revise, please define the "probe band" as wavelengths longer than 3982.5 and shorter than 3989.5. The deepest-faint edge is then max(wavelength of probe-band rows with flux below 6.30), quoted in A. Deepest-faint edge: 3989.0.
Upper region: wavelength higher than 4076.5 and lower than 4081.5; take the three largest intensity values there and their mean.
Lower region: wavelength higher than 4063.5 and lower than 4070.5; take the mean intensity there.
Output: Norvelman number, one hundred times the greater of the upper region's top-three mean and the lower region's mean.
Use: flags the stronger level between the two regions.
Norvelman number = 605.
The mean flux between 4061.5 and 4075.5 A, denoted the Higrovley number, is 5.9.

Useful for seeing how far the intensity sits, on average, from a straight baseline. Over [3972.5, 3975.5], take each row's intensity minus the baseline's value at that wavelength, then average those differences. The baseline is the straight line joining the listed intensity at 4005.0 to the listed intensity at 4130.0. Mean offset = -2.8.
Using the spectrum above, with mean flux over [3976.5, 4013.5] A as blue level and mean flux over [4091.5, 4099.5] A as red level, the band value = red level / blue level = 0.97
